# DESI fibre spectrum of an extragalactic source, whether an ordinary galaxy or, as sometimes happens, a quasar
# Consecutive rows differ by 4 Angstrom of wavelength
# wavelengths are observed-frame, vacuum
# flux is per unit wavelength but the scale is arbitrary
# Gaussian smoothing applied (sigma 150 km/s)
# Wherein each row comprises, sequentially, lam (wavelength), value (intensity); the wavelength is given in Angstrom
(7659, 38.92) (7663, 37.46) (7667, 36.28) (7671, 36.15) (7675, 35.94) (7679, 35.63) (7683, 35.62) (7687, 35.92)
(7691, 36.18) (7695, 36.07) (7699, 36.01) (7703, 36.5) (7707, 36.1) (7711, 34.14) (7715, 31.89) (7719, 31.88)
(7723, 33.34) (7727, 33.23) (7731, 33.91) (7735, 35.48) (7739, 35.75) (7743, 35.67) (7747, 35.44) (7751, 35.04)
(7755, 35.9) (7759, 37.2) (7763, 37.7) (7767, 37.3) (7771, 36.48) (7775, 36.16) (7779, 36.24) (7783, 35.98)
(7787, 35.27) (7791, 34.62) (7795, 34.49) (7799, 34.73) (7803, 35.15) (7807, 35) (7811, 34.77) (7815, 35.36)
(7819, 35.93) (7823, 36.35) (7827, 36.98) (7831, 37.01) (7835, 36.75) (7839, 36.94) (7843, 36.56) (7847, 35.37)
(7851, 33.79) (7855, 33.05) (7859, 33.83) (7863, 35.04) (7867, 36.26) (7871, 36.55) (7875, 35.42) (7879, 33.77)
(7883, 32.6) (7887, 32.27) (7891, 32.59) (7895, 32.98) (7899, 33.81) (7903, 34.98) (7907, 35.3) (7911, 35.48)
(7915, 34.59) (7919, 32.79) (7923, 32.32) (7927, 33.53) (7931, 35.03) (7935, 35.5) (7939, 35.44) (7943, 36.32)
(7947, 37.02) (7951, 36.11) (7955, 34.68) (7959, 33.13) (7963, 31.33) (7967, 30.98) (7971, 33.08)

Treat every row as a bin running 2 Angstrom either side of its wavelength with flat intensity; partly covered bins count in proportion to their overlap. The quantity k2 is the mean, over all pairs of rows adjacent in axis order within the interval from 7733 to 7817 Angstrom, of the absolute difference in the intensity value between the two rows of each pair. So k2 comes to 0.43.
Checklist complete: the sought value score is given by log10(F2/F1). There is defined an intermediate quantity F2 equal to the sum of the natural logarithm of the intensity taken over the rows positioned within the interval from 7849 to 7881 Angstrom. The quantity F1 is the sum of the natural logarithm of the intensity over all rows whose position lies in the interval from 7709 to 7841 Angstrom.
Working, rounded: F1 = 118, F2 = 28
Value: -0.62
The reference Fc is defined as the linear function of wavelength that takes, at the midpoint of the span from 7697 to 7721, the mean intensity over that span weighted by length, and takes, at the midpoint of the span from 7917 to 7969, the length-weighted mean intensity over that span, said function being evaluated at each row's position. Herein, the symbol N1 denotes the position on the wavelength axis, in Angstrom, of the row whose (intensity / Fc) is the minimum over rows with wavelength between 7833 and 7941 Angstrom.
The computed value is 7887 Angstrom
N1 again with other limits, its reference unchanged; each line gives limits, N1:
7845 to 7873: 7855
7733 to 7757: 7751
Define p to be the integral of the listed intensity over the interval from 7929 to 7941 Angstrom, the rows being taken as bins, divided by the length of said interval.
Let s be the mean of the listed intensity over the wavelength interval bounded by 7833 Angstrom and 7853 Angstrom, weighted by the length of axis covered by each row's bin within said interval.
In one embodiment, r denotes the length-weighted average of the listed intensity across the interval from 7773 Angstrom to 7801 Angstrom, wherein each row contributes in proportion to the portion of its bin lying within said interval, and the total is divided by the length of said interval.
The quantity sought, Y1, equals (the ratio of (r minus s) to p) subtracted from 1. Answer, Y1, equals 1.01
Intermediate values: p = 35.3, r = 35.4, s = 35.9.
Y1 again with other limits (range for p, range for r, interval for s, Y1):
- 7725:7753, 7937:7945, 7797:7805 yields 0.97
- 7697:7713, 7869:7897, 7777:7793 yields 1.05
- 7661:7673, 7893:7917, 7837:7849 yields 1.05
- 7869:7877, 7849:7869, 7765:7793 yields 1.04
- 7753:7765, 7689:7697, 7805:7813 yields 0.97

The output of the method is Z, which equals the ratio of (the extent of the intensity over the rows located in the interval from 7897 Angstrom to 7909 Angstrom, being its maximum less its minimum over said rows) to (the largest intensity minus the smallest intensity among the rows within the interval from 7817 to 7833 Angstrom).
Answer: 1.4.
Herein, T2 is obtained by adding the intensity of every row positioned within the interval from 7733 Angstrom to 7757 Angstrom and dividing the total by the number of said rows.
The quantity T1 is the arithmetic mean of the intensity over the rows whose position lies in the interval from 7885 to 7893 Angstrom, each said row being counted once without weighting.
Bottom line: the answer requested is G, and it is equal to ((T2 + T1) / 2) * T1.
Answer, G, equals 1102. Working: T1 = 32.4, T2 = 35.5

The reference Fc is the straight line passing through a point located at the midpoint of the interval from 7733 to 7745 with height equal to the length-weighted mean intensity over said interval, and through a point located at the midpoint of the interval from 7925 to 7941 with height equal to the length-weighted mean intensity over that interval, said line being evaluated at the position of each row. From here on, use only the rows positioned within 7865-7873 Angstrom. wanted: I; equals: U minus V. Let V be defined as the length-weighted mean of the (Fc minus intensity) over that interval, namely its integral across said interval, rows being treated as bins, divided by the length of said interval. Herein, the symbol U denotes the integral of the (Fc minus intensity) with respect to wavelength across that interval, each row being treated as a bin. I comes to -9.0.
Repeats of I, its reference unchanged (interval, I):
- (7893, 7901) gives 11.3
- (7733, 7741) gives 0.2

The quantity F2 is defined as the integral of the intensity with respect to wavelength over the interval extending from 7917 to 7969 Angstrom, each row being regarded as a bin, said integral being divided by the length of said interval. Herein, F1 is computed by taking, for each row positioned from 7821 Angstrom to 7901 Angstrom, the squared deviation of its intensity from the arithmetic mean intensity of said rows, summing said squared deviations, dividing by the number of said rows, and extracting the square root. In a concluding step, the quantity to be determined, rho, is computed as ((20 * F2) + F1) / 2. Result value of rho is 343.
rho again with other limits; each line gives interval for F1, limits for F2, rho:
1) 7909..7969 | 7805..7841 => 362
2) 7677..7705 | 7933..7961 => 355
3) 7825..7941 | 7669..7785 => 356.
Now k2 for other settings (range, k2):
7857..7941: 0.83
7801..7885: 0.72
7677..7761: 0.64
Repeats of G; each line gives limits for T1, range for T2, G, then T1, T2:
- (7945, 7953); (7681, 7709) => 1328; 36.6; 36.1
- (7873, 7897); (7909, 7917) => 1136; 33.3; 35.0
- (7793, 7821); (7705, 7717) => 1211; 35.1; 34.0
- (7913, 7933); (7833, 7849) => 1179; 33.7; 36.4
